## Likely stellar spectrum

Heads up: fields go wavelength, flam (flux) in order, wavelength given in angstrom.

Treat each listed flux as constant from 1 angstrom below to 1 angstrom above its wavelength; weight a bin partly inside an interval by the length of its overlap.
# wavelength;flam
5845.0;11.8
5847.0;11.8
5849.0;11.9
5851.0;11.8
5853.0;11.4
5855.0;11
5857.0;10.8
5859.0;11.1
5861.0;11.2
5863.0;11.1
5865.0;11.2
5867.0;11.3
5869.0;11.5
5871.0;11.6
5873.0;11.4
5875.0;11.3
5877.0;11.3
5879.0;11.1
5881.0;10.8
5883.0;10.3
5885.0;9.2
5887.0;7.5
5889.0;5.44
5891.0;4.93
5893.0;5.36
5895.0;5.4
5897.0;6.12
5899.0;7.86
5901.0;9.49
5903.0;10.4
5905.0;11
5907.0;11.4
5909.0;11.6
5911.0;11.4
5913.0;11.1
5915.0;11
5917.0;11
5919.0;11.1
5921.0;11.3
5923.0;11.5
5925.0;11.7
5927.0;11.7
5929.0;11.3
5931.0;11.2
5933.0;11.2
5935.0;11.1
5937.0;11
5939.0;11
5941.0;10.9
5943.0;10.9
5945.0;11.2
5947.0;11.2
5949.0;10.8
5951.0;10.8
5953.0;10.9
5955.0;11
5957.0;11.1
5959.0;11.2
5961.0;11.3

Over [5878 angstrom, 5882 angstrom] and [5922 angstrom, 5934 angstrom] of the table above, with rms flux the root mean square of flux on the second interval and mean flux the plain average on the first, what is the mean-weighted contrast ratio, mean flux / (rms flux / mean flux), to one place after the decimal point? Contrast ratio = 10.5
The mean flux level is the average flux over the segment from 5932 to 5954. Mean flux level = 11.0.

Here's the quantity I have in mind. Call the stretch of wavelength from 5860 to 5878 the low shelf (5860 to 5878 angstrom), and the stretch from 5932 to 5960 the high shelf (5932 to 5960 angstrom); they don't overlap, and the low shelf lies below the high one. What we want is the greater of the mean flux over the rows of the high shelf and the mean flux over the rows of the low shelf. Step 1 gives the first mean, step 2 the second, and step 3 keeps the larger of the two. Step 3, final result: 11.3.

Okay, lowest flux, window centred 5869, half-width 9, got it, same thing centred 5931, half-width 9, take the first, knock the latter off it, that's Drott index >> 0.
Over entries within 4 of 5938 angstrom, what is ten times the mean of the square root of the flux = 33.2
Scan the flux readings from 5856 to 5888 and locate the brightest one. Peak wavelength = 5871.0 angstrom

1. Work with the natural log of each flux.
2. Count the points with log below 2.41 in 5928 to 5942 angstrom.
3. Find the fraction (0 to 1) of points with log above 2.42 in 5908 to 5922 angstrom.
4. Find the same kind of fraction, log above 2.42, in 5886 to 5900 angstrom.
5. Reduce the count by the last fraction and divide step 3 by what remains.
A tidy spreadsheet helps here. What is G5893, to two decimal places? 0.11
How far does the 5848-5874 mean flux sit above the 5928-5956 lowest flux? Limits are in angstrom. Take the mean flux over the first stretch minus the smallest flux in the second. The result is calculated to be 1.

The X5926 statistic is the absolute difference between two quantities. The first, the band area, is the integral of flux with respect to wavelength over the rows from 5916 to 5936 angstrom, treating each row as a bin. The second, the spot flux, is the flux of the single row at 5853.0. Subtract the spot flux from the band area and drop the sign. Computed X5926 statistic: 215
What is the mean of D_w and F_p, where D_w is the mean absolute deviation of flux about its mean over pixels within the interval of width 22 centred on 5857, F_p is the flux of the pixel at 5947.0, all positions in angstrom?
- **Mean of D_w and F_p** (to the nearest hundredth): 5.74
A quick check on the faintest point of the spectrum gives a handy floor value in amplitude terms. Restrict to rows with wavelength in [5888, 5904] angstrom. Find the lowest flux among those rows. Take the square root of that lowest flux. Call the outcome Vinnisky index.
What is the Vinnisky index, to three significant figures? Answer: 2.22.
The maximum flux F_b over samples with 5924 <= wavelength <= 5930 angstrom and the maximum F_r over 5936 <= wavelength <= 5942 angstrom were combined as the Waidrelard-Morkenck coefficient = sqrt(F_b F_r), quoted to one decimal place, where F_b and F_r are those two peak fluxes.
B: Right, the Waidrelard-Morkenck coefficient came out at 11.3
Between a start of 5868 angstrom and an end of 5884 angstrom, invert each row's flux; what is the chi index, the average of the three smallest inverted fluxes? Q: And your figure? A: 0.0870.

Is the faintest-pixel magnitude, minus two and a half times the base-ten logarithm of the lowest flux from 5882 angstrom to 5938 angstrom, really -1.7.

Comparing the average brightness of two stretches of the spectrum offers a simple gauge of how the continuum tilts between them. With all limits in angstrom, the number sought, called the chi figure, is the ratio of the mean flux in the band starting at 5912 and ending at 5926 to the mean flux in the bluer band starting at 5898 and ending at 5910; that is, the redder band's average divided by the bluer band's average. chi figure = 1.09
